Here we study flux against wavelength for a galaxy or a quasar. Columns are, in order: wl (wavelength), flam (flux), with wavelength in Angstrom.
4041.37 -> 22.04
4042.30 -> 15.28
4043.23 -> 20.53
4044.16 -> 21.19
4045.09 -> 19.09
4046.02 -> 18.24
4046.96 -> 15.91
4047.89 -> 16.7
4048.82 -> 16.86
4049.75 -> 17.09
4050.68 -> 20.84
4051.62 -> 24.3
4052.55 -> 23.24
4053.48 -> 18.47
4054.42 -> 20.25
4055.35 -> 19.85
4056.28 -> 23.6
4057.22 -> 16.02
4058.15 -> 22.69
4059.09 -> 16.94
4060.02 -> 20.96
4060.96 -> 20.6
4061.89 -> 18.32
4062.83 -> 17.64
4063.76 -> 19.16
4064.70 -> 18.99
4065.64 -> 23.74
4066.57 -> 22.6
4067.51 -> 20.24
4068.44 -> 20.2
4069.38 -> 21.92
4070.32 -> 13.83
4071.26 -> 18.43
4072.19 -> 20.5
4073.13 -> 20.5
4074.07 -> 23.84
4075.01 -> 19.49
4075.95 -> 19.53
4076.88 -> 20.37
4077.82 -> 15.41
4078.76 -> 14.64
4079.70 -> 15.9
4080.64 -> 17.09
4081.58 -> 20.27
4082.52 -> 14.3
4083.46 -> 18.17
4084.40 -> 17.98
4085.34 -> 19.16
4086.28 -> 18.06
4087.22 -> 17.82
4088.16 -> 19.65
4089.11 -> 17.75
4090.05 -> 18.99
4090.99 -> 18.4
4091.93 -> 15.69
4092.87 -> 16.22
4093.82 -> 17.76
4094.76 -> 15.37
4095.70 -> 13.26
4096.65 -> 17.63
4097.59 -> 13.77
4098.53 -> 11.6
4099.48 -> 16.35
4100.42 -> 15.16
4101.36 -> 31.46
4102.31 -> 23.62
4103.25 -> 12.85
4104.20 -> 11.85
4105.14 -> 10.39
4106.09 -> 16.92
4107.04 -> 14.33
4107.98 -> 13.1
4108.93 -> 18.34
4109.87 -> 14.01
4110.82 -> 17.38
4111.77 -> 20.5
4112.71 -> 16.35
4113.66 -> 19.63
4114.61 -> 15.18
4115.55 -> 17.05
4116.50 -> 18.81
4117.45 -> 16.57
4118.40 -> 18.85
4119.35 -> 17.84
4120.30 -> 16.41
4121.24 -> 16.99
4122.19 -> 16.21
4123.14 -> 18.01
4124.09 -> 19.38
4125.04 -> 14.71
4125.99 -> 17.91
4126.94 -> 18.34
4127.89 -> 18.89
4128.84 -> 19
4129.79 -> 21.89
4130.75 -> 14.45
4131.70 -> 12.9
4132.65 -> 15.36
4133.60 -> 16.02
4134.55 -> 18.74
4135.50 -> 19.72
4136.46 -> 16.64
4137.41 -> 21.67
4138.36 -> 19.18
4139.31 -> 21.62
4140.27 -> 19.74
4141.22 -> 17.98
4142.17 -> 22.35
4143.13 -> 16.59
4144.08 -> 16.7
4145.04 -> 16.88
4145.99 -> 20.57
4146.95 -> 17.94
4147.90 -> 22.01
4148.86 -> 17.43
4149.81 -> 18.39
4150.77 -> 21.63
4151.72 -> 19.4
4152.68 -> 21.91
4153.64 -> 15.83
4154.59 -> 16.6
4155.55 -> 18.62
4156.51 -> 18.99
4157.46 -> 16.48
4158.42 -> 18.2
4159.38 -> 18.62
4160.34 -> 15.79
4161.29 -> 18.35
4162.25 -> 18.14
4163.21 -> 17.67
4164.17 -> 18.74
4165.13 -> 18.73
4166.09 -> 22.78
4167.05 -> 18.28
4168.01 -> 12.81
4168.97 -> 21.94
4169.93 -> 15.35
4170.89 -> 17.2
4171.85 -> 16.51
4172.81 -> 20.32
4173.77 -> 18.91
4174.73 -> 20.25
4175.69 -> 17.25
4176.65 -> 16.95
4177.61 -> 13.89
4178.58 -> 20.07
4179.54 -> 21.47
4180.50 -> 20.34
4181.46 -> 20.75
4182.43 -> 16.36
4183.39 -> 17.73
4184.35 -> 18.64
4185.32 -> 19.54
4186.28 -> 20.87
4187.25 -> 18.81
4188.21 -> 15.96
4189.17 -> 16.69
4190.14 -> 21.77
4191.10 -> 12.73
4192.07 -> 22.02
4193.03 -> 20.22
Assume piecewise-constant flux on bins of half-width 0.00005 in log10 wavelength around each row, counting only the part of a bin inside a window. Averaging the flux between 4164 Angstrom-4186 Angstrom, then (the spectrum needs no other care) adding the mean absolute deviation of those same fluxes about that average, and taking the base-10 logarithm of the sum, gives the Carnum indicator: 1.31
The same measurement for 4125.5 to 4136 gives 1.29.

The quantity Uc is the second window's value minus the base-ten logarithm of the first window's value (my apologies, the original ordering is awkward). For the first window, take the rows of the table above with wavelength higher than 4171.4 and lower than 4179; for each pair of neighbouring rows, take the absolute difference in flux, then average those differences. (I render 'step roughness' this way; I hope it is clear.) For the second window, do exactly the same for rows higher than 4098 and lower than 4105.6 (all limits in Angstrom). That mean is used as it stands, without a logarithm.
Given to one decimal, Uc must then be 5.8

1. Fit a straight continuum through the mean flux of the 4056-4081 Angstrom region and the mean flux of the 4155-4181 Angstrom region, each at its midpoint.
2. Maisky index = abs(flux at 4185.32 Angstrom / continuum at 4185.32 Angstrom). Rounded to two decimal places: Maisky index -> 1.08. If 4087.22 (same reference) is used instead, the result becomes 0.93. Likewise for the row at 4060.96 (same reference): 1.06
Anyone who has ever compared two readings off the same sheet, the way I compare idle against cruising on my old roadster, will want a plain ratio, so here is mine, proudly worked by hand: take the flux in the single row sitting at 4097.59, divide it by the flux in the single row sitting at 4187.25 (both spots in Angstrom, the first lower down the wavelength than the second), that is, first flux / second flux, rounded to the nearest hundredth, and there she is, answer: 0.73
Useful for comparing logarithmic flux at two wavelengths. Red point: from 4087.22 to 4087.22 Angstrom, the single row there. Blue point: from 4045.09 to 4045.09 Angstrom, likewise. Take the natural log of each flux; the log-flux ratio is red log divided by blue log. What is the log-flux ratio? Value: 0.98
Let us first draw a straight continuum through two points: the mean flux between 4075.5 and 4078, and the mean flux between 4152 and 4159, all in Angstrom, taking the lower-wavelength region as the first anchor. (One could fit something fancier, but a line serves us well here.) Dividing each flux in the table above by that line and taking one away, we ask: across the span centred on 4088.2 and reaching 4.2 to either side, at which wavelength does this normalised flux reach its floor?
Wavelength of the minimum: 4091.93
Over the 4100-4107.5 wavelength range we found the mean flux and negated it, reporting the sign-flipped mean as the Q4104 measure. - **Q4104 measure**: -17.1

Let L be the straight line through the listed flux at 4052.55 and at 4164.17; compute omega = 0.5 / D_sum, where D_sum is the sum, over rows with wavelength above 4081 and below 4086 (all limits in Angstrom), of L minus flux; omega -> 0.025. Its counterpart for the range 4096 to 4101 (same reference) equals 0.015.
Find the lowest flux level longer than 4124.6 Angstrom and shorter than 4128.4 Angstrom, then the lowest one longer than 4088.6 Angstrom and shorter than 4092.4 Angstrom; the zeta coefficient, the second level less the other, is 1.0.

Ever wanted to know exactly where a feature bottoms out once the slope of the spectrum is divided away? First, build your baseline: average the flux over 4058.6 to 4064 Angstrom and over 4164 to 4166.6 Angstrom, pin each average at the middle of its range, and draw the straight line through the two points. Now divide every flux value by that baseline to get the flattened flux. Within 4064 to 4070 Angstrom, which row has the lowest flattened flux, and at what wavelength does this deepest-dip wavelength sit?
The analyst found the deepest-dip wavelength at 4064.70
